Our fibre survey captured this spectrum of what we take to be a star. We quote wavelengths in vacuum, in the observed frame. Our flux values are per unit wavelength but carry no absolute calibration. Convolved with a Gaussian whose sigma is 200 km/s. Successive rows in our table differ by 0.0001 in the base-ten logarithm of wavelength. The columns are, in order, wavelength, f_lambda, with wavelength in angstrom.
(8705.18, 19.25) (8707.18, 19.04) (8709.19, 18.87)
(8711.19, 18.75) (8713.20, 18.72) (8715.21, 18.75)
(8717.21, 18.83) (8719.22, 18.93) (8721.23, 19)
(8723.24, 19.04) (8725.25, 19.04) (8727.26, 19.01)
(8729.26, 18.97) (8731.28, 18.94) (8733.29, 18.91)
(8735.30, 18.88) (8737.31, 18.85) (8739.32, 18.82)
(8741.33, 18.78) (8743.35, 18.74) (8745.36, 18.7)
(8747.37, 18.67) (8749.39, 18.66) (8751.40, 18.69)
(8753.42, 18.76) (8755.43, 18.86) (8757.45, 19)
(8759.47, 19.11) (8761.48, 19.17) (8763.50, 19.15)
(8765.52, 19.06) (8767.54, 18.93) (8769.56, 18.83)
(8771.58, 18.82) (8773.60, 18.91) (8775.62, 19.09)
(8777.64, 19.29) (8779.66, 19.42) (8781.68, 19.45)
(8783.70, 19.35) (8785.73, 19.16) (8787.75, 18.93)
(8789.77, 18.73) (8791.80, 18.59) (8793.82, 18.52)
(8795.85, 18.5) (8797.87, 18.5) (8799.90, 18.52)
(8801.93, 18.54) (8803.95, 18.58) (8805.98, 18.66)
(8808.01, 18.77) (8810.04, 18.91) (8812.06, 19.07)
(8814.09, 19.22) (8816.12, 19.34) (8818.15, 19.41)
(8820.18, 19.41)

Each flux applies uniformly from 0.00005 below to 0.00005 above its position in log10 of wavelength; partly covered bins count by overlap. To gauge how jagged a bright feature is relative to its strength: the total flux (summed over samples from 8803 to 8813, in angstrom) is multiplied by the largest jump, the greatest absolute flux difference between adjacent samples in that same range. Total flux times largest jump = 15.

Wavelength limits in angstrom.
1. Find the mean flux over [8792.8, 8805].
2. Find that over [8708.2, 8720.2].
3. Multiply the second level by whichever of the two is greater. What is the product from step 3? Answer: 354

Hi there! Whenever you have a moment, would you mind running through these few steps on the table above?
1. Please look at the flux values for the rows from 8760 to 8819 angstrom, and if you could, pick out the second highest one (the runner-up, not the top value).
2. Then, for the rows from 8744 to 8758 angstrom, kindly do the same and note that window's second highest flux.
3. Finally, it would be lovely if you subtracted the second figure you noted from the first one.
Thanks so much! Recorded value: 0.56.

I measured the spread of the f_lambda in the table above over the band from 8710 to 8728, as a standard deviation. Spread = 0.13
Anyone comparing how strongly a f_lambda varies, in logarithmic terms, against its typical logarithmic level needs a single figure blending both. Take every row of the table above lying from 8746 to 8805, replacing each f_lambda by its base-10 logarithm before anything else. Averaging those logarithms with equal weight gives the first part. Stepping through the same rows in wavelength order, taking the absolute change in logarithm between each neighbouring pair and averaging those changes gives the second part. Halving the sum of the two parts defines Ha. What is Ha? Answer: 0.6391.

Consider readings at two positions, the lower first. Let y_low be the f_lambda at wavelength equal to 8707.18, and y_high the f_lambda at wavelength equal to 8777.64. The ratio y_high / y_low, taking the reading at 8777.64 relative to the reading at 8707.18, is 1.01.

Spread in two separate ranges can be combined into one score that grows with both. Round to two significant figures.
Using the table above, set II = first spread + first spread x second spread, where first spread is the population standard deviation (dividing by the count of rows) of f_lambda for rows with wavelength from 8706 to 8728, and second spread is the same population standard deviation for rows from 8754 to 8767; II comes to 0.14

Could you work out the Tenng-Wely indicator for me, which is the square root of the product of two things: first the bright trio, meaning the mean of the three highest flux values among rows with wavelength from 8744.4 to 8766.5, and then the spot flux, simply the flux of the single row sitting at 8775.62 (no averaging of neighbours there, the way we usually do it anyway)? 19.1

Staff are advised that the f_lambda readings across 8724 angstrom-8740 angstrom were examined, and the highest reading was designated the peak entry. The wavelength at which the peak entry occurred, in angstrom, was 8725.25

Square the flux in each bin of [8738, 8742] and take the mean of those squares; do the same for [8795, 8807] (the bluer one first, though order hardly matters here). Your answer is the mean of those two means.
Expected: 349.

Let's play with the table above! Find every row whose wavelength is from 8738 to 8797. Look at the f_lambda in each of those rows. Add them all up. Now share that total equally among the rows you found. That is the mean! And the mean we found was 18.9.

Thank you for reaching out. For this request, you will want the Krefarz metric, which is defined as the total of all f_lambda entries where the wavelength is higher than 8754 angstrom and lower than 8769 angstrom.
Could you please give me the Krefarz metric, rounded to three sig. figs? 133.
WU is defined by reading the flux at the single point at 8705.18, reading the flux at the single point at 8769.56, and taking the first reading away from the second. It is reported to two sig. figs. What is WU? -0.42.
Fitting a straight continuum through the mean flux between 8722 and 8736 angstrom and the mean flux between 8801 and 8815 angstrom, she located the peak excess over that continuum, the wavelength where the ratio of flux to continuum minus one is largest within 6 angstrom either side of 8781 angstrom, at 8781.68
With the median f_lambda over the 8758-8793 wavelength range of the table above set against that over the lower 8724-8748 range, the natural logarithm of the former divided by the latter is 0.012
